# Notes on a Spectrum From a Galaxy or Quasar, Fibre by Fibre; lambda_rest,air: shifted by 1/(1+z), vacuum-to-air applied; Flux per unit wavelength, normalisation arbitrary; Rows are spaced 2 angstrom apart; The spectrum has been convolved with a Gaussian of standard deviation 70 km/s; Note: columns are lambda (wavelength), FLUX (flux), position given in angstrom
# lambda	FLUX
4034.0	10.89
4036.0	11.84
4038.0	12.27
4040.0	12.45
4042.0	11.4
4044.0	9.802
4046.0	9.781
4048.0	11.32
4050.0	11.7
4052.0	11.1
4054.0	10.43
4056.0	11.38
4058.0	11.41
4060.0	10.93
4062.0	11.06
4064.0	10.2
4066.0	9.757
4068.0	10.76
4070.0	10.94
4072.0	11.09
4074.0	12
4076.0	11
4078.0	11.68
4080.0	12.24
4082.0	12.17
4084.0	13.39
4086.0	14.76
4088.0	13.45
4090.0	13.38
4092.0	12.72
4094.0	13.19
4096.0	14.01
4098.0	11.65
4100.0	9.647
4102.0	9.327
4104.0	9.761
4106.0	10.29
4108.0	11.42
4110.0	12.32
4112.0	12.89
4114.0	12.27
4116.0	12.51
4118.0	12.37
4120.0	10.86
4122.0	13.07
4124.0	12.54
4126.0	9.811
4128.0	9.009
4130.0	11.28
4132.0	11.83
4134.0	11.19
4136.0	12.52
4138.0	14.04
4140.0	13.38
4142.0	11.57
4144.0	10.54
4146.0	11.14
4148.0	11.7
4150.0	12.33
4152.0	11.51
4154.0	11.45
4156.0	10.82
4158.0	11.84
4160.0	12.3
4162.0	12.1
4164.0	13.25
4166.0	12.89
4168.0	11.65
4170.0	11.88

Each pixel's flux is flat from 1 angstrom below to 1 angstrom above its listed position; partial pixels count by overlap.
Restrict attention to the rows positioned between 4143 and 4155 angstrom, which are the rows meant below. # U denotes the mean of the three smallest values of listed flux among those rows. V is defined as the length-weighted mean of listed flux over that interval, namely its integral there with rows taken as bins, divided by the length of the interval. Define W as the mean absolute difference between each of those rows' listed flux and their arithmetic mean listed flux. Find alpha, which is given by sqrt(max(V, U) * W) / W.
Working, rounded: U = 11.04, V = 11.4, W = 0.40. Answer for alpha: 5.3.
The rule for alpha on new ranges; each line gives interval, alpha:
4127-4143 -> 3.3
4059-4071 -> 5.0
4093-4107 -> 2.7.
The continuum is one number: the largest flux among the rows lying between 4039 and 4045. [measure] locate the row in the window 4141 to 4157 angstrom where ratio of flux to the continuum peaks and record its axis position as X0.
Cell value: 4150.0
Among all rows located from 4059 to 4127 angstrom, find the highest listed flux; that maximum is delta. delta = 14.76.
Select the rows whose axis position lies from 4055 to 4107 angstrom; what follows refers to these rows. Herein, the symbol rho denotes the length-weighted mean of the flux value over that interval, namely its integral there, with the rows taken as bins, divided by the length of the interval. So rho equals 11.6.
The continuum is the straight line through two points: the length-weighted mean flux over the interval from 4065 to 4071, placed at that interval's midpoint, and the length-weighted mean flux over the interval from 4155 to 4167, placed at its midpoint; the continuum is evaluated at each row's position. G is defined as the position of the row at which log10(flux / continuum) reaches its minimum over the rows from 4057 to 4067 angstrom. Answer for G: 4066.0 angstrom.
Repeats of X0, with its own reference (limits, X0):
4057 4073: 4058.0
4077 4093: 4086.0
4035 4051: 4040.0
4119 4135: 4122.0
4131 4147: 4138.0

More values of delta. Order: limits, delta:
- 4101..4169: 14.04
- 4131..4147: 14.04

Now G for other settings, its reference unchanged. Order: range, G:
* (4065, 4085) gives 4066.0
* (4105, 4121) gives 4106.0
